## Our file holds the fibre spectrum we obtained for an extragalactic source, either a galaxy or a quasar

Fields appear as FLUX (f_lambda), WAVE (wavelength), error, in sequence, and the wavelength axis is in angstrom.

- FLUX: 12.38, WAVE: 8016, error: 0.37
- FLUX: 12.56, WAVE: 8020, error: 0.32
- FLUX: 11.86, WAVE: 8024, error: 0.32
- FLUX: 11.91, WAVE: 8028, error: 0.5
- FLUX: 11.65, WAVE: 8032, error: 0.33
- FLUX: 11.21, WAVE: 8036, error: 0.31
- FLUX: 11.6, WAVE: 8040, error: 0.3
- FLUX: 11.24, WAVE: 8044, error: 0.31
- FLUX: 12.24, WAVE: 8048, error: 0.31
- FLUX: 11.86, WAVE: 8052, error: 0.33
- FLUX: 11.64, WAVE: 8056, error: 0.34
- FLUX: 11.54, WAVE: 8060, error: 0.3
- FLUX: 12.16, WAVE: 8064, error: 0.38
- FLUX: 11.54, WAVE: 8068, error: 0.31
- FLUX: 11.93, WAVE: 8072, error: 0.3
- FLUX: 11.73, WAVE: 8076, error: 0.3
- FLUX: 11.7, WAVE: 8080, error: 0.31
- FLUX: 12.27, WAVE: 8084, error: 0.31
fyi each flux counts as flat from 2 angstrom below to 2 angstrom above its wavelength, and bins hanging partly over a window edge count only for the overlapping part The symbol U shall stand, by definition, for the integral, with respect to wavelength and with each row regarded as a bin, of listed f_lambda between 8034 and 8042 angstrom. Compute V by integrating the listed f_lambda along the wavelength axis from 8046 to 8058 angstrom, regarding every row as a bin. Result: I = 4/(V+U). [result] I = 0.017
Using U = 91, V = 143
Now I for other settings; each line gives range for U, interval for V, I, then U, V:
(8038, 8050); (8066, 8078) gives 0.014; 140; 141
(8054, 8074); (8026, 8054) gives 0.007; 235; 327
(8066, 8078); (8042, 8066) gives 0.009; 141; 283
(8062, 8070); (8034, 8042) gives 0.022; 95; 91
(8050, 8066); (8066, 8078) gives 0.012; 189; 141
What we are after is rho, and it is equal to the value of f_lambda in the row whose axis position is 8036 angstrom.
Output 11.21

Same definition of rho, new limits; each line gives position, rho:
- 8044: 11.24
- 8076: 11.73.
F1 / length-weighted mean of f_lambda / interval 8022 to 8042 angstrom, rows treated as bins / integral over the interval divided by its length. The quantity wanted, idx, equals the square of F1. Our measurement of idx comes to 136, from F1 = 11.6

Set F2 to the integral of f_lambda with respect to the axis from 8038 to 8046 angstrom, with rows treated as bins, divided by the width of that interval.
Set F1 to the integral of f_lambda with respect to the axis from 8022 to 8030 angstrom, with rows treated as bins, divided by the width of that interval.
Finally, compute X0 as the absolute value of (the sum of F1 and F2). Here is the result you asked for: 23.3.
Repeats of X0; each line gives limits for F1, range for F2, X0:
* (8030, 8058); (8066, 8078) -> 23.4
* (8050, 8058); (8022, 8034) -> 23.6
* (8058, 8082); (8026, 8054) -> 23.4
